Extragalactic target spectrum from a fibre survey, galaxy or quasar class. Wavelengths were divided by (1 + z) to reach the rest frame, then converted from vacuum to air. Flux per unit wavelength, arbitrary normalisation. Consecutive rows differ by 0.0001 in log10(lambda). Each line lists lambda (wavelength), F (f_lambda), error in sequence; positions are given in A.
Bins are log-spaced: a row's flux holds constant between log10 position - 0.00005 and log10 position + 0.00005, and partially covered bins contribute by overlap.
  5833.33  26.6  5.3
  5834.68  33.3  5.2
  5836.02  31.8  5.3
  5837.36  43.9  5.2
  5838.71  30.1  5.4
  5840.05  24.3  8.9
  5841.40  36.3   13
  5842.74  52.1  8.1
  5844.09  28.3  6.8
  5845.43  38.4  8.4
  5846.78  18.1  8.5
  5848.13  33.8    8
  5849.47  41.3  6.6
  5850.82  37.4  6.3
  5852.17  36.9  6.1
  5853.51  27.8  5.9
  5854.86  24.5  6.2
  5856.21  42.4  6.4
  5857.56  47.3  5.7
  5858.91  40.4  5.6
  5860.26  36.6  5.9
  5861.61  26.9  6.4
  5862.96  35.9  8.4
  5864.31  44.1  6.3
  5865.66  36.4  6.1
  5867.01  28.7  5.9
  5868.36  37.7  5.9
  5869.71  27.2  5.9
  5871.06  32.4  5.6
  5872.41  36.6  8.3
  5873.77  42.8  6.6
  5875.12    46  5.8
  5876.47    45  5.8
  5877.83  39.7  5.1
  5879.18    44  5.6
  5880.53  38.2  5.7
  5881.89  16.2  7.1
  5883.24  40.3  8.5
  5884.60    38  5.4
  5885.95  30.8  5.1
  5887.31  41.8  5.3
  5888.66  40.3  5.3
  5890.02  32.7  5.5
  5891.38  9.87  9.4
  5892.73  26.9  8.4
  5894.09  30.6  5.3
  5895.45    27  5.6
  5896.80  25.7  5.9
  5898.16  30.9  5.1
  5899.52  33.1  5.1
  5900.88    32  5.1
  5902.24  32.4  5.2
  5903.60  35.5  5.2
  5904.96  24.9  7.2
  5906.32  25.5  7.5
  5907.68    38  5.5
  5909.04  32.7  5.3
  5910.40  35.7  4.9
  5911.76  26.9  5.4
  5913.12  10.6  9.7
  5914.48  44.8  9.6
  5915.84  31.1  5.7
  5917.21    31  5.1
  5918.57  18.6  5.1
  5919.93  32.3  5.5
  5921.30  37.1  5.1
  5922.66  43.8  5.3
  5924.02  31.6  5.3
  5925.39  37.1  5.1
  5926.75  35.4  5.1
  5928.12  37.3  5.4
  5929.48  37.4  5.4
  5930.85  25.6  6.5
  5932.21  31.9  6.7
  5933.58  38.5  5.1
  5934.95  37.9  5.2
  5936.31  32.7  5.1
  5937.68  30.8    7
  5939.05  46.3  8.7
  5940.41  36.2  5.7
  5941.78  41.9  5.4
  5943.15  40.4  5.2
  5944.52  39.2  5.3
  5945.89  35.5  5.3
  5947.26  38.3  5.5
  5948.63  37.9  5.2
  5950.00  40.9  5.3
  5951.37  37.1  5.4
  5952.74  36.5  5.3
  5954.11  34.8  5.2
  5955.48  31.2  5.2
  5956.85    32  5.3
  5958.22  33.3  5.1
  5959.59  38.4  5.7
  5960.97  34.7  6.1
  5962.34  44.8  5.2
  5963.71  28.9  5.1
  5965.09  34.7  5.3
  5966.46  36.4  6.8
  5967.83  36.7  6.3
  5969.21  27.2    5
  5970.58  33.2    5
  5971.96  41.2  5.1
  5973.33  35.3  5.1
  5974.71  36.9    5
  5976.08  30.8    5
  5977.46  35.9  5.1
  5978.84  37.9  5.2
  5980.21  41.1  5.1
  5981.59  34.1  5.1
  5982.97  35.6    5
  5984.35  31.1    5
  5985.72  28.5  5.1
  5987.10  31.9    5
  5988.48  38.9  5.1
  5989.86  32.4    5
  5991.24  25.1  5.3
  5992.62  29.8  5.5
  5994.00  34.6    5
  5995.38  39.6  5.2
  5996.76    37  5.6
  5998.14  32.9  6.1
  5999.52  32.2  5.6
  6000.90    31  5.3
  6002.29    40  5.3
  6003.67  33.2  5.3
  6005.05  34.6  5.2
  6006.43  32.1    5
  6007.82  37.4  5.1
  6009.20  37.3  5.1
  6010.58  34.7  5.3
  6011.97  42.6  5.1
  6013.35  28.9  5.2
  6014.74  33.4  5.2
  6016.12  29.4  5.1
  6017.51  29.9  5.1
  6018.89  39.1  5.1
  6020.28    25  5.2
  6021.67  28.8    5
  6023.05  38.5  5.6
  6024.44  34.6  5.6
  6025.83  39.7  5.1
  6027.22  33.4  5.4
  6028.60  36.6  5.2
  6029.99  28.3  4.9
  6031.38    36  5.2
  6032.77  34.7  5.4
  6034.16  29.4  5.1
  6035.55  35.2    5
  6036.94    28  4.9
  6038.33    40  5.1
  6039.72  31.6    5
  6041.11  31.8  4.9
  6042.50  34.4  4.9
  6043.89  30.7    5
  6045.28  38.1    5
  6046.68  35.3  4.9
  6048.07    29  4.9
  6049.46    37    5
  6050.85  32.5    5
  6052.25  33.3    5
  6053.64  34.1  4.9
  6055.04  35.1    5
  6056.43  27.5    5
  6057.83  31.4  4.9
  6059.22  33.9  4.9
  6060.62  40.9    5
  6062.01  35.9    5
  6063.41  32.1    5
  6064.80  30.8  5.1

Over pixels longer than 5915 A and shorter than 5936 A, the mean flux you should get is 33.8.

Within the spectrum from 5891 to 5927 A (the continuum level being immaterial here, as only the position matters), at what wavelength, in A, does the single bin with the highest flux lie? 5914.48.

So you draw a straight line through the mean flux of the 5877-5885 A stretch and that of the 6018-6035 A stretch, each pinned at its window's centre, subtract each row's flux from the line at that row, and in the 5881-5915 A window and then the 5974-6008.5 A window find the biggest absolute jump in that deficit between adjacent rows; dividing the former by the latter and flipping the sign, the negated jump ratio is -3.8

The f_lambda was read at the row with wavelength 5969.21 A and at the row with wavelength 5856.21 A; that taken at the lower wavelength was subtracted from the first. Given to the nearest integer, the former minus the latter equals -15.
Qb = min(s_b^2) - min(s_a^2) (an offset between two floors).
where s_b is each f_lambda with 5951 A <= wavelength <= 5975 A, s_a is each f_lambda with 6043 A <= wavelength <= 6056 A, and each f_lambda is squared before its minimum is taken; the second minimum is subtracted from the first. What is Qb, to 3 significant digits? -101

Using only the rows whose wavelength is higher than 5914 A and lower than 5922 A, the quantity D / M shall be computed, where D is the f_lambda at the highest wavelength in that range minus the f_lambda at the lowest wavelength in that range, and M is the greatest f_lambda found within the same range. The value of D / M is -0.17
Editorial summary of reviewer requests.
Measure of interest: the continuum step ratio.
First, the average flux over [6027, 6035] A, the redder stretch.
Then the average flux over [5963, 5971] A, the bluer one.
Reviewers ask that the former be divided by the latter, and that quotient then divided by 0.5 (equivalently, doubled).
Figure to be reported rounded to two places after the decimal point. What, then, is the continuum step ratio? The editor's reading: 2.01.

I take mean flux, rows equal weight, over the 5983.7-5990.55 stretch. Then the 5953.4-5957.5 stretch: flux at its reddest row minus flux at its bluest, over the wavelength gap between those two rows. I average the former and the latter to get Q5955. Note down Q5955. 15.8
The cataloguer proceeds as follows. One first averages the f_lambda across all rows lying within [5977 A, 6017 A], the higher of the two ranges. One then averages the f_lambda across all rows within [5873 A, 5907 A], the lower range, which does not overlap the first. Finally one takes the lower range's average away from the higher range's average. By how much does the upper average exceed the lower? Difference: 1.0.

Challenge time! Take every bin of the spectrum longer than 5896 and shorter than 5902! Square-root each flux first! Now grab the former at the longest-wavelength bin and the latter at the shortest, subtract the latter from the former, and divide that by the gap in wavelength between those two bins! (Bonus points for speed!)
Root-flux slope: 0.14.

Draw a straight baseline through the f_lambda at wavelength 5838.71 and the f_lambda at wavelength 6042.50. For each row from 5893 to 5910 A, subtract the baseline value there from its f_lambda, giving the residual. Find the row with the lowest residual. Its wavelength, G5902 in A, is 5904.96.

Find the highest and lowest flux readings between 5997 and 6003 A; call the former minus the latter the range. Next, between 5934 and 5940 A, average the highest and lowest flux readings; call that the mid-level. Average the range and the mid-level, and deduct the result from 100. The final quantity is 76.2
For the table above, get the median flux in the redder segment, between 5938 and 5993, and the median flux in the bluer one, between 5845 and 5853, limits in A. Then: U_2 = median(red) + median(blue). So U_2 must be 72.9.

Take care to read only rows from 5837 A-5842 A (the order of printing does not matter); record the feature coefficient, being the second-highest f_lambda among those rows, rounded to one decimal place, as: 36.3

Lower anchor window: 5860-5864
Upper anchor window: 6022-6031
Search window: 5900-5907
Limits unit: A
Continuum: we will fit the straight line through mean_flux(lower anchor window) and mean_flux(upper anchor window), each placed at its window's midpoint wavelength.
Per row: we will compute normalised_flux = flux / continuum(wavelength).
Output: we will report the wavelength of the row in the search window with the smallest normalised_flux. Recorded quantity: 5904.96 A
